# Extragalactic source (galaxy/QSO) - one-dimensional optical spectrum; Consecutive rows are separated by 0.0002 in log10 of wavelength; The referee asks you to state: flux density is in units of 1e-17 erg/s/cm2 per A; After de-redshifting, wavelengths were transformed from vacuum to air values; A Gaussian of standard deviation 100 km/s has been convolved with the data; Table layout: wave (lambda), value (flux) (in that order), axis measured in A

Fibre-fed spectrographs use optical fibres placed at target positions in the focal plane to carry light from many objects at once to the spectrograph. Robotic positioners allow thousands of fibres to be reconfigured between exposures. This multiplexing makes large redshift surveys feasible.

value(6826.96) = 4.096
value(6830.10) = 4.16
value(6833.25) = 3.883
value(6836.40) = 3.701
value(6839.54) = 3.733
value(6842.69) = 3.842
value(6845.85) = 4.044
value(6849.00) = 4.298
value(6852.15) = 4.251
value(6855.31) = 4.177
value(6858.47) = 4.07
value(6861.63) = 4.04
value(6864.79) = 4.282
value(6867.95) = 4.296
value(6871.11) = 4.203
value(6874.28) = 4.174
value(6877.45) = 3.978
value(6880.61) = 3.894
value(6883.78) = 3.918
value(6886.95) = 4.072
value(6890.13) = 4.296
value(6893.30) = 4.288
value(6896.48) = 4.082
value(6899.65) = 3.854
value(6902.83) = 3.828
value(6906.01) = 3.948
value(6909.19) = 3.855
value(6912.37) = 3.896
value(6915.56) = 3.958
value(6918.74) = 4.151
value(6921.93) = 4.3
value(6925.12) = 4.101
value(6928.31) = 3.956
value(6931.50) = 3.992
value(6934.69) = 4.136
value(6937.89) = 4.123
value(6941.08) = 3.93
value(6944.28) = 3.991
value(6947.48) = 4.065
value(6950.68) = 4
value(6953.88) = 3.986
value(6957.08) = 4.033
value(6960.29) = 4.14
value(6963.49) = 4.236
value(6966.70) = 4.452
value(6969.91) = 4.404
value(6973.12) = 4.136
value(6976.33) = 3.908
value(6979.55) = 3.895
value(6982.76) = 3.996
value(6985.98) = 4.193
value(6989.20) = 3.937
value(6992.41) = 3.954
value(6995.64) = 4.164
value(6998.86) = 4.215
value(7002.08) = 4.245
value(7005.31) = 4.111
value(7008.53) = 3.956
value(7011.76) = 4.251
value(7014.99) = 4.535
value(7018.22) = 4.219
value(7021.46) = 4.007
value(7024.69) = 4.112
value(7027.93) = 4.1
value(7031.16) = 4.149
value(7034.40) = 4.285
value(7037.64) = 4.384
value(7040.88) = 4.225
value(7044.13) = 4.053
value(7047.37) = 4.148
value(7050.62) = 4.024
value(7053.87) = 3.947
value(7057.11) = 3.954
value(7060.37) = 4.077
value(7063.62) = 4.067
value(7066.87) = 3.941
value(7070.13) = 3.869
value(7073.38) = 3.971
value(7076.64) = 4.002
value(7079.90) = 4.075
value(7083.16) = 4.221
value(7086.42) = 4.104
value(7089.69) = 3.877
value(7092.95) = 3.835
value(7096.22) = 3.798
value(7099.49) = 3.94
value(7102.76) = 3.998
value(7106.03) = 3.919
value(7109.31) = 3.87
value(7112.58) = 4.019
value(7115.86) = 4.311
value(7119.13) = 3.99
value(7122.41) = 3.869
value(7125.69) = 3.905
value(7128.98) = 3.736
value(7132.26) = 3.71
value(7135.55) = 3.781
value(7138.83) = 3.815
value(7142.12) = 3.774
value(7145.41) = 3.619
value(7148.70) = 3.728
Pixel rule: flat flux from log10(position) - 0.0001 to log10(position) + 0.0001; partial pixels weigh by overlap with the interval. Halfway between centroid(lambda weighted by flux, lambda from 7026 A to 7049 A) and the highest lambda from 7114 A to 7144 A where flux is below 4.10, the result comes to 7089.9 A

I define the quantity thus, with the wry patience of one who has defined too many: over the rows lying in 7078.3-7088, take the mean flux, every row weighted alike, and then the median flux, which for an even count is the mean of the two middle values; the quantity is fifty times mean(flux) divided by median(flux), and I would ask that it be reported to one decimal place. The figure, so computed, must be 50.4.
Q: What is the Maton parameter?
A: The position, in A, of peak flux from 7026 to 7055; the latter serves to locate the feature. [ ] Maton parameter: 7037.64 A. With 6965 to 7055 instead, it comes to 7014.99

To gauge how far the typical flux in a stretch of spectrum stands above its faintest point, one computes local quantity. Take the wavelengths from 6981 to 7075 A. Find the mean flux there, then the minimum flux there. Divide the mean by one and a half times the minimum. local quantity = 0.708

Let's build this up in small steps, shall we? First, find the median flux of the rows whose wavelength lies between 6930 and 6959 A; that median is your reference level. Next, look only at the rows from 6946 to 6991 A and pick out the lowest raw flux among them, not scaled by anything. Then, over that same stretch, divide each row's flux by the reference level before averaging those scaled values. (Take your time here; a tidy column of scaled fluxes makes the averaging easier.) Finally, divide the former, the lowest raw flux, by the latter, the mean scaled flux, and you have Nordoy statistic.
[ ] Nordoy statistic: 3.801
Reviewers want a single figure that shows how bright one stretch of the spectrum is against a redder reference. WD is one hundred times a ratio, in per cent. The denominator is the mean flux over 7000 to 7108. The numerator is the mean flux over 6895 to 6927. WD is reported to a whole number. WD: 98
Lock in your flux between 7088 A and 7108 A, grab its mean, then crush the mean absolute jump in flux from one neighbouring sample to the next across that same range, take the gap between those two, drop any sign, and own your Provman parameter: 3.82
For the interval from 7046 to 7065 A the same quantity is 3.97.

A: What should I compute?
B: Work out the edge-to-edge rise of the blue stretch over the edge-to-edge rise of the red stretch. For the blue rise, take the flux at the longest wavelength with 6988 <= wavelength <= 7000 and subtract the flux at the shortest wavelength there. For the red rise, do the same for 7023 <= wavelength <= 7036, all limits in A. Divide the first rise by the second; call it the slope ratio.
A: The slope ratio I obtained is 2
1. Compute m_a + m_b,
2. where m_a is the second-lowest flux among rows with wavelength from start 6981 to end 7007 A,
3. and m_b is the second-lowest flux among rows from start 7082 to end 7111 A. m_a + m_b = 7.79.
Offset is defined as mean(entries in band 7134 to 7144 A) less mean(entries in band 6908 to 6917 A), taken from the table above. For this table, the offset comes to -0.11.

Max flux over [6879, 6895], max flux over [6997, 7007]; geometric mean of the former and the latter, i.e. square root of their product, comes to 4.27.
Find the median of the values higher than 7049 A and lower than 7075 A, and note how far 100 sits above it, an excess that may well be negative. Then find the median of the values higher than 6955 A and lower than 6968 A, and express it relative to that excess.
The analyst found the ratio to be 0.0436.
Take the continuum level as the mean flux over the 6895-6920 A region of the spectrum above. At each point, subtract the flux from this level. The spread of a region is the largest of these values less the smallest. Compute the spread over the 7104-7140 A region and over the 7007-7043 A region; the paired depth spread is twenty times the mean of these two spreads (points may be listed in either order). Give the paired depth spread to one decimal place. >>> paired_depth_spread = 11.8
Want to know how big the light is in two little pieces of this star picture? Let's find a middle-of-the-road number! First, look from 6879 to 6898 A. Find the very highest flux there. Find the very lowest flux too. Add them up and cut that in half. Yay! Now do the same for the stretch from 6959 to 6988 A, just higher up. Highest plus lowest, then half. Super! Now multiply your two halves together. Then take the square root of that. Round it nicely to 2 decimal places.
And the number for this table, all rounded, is 4.13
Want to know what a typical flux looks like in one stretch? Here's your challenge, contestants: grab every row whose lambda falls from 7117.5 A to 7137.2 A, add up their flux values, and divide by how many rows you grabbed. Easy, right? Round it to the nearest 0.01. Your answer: 3.83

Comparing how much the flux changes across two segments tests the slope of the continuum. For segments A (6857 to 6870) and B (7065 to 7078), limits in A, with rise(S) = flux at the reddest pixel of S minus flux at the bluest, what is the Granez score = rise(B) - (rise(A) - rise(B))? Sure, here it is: -0.10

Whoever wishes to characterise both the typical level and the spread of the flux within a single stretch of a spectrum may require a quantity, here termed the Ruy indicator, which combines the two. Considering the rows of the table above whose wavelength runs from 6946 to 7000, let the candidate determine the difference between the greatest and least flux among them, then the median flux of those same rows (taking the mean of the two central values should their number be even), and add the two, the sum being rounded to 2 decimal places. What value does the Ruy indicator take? 4.62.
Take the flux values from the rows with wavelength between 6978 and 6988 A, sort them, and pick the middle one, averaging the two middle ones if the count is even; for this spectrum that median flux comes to 4.00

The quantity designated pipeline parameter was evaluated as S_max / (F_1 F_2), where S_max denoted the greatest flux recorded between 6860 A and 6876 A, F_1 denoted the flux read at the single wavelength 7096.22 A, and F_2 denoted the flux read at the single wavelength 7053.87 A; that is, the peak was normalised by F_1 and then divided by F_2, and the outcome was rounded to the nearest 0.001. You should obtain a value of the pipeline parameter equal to 0.287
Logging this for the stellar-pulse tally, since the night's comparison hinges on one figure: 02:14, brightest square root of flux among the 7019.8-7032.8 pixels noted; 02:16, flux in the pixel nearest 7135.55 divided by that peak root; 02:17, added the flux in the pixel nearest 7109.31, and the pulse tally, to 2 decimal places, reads 5.73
